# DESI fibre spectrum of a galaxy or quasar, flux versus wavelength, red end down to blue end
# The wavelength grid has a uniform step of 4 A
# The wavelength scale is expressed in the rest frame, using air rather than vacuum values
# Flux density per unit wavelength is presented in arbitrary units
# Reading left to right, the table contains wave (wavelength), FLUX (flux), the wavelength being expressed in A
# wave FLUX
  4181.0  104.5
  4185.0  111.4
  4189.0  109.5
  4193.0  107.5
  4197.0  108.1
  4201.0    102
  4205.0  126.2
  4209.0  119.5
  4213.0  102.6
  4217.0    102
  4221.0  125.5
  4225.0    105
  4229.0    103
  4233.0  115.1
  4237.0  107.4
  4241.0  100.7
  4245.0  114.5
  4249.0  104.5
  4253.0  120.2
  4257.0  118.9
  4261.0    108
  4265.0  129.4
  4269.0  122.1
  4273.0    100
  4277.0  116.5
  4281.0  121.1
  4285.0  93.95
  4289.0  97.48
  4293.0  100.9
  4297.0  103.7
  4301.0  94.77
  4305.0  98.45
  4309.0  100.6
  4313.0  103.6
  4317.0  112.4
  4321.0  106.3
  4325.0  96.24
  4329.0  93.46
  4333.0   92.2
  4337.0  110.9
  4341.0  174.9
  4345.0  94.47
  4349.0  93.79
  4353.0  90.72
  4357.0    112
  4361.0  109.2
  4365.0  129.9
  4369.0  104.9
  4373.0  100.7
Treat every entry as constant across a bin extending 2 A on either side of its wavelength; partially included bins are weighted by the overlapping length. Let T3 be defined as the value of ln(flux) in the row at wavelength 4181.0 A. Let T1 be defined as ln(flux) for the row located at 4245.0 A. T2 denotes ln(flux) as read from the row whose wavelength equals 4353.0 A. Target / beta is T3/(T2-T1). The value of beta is -20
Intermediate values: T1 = 4.74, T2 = 4.51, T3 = 4.65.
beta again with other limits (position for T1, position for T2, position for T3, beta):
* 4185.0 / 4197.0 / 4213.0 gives -154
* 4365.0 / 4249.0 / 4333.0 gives -21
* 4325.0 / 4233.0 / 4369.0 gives 26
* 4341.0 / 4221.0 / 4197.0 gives -14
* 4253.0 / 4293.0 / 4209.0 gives -27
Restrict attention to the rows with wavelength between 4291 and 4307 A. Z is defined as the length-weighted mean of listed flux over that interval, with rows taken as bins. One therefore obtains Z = 99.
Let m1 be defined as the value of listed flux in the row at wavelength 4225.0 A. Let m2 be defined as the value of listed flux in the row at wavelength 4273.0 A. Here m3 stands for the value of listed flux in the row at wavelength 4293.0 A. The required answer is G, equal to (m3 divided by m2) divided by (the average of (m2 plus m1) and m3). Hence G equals 0.0066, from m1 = 105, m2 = 100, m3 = 100.9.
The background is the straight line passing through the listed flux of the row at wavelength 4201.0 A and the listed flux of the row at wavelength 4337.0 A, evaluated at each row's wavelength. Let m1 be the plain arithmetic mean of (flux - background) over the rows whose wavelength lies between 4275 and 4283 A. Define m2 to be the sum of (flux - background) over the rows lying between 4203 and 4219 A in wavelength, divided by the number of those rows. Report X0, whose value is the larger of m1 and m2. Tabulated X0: 11.7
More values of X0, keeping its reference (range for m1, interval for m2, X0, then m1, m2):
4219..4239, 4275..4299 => 7.4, 7.4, -2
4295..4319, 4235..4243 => -0.4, -6.7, 0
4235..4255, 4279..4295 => 4.6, 4.6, -4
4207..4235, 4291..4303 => 7.1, 7.1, -8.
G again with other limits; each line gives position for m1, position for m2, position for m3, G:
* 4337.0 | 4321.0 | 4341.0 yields 0.0084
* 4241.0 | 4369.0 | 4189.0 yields 0.0066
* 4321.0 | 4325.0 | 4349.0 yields 0.0066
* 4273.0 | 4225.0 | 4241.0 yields 0.0063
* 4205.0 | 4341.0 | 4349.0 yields 0.0027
